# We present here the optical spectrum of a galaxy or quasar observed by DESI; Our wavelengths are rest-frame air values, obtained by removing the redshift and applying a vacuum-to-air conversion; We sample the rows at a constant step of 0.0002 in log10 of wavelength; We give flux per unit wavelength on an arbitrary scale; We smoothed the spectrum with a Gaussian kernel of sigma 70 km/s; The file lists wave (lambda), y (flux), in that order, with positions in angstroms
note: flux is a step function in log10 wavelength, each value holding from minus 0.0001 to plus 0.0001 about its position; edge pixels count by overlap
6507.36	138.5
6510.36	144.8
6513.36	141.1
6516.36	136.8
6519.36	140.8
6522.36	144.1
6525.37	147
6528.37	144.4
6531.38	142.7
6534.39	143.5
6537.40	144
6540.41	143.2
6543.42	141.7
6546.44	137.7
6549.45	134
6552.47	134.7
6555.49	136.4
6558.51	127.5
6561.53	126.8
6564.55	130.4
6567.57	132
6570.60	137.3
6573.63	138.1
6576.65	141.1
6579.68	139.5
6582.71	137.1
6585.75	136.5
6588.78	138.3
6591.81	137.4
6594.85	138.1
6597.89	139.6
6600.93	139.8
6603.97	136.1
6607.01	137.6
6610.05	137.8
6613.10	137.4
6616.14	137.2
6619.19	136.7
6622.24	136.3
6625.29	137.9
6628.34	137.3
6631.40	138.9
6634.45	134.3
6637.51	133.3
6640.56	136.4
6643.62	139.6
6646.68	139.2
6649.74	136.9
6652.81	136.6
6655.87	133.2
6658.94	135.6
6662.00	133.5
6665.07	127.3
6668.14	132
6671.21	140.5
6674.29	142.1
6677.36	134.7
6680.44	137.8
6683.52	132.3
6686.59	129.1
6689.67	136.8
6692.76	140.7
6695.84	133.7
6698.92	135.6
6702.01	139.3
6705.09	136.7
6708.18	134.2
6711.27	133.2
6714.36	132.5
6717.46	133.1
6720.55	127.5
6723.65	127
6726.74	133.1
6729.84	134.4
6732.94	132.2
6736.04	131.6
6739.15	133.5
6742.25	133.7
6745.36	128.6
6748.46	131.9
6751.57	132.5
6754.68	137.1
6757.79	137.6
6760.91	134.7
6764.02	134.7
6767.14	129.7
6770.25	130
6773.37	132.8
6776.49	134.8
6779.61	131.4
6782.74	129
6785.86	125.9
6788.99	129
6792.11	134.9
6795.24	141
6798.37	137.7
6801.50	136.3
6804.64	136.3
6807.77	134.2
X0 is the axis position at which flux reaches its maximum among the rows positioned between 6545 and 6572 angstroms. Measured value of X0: 6546.44 angstroms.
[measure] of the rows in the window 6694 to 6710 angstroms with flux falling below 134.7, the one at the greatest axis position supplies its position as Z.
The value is 6708.18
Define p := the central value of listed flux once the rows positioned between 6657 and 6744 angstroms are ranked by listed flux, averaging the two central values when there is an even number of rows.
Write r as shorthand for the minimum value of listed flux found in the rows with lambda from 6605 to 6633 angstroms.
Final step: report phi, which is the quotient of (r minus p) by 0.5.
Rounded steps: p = 134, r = 136.3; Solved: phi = 5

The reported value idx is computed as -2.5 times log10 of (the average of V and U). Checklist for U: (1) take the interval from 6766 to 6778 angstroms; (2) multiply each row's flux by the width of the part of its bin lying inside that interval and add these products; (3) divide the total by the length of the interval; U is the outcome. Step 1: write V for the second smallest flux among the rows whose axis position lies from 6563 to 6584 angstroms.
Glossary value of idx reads -5.30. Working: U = 132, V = 132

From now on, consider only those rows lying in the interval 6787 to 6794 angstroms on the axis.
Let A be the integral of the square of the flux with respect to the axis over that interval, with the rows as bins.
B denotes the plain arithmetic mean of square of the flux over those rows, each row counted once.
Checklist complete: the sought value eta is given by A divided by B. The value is 7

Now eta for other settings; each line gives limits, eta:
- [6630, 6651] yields 21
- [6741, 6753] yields 12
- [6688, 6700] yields 12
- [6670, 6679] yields 9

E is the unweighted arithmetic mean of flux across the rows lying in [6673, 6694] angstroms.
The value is 136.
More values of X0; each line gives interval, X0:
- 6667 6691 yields 6674.29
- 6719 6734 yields 6729.84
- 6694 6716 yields 6702.01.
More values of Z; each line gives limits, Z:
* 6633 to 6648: 6637.51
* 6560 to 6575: 6567.57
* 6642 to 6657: 6655.87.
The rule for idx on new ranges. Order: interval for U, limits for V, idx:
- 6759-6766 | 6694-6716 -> -5.32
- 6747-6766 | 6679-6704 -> -5.31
